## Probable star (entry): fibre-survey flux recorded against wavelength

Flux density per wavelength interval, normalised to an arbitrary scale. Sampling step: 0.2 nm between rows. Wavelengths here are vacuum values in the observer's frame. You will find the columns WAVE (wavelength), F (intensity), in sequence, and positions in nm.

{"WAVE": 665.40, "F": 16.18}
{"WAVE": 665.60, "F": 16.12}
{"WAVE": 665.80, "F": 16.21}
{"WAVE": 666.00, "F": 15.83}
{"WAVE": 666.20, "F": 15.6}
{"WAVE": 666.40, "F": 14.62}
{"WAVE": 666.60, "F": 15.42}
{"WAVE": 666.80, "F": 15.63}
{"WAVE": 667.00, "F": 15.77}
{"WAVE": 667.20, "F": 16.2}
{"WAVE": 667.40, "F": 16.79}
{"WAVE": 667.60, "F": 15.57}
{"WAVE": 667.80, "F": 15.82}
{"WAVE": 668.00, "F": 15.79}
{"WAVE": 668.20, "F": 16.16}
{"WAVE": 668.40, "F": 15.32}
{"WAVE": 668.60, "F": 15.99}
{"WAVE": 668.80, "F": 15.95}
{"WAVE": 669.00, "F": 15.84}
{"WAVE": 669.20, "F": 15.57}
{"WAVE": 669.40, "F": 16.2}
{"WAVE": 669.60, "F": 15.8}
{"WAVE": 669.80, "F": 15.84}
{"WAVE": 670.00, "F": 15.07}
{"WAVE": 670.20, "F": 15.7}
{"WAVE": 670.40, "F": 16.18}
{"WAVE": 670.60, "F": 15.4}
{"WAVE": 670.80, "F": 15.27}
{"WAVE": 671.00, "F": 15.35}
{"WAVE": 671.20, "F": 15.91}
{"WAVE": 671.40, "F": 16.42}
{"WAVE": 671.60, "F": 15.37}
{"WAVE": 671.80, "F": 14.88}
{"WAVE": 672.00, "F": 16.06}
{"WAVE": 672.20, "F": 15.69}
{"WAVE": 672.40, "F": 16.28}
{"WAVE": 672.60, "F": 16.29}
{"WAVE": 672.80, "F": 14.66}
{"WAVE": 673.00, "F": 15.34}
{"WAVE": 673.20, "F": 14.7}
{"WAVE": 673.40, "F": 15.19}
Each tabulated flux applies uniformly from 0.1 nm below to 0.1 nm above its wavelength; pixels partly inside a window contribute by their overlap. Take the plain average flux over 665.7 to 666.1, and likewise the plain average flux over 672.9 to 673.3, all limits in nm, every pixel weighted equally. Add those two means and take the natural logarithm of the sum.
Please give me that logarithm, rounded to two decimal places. 3.44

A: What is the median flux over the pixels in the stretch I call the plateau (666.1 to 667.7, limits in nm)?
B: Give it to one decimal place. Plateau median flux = 15.6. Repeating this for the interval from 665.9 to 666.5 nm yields 15.6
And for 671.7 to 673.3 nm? 15.5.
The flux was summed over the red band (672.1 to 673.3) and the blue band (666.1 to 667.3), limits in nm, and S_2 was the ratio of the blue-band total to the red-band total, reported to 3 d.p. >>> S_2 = 1.003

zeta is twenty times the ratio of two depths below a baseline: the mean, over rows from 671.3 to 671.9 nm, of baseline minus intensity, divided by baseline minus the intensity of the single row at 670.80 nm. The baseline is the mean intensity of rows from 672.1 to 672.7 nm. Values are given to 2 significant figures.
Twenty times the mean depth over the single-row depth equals 13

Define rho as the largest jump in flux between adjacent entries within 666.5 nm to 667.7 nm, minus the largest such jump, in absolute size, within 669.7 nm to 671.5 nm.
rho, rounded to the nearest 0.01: 0.44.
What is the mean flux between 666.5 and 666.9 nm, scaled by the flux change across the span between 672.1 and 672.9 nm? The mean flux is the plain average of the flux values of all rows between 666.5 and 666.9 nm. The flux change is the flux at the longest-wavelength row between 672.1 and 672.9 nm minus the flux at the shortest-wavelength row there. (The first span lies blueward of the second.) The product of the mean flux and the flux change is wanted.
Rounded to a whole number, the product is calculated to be -16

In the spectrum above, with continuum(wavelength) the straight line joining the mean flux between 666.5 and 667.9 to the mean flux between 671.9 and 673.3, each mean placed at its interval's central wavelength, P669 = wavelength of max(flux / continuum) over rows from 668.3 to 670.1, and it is 669.40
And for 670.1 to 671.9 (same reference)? 671.40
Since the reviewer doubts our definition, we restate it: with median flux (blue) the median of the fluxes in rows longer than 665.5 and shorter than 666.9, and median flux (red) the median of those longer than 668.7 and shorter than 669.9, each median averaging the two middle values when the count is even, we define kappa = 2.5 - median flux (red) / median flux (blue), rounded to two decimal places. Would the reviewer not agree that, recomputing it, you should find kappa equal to 1.49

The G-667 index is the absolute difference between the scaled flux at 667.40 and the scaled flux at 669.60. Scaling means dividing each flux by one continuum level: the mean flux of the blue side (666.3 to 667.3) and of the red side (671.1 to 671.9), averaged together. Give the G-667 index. 0.064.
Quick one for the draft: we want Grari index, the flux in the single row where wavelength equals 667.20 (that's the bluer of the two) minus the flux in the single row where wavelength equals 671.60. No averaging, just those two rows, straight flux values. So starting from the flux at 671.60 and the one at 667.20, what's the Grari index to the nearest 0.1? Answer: 0.8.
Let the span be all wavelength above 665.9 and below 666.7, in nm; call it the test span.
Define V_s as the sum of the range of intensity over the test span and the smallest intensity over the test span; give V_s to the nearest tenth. 15.8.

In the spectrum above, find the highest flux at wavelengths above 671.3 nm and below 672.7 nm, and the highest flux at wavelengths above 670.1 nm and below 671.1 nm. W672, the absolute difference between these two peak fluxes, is 0.24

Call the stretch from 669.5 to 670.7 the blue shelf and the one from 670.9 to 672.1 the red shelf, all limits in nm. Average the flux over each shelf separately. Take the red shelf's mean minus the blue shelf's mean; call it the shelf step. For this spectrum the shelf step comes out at 0.00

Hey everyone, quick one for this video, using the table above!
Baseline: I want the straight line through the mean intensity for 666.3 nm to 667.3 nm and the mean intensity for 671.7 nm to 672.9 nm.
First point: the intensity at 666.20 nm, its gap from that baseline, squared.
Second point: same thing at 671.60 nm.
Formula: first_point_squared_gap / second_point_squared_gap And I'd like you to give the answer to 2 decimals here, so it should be 0.11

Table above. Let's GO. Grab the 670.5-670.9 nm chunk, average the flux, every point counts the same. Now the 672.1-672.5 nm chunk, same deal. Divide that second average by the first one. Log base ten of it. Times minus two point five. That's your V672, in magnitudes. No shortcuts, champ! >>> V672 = -0.05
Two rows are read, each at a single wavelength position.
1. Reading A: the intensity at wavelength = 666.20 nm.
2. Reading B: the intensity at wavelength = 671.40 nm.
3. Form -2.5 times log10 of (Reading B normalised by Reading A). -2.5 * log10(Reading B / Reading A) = -0.056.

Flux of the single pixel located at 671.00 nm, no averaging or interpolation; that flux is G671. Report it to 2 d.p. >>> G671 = 15.35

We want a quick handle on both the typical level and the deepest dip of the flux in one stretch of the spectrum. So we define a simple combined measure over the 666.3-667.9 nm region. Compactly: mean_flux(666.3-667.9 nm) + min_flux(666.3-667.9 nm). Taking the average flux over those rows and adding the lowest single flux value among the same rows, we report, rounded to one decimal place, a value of 30.3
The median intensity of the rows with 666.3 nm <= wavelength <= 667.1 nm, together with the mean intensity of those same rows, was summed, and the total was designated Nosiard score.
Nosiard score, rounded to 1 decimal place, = 30.9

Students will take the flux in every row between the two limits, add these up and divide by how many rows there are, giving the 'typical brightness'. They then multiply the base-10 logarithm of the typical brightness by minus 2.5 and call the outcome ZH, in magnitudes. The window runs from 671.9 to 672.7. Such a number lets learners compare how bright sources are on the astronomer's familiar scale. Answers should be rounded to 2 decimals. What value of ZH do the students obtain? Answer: -3.02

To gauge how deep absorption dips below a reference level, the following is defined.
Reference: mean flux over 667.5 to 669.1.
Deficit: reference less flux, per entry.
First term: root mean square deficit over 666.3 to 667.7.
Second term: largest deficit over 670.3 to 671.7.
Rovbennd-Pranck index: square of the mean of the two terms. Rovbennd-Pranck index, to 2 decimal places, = 0.34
